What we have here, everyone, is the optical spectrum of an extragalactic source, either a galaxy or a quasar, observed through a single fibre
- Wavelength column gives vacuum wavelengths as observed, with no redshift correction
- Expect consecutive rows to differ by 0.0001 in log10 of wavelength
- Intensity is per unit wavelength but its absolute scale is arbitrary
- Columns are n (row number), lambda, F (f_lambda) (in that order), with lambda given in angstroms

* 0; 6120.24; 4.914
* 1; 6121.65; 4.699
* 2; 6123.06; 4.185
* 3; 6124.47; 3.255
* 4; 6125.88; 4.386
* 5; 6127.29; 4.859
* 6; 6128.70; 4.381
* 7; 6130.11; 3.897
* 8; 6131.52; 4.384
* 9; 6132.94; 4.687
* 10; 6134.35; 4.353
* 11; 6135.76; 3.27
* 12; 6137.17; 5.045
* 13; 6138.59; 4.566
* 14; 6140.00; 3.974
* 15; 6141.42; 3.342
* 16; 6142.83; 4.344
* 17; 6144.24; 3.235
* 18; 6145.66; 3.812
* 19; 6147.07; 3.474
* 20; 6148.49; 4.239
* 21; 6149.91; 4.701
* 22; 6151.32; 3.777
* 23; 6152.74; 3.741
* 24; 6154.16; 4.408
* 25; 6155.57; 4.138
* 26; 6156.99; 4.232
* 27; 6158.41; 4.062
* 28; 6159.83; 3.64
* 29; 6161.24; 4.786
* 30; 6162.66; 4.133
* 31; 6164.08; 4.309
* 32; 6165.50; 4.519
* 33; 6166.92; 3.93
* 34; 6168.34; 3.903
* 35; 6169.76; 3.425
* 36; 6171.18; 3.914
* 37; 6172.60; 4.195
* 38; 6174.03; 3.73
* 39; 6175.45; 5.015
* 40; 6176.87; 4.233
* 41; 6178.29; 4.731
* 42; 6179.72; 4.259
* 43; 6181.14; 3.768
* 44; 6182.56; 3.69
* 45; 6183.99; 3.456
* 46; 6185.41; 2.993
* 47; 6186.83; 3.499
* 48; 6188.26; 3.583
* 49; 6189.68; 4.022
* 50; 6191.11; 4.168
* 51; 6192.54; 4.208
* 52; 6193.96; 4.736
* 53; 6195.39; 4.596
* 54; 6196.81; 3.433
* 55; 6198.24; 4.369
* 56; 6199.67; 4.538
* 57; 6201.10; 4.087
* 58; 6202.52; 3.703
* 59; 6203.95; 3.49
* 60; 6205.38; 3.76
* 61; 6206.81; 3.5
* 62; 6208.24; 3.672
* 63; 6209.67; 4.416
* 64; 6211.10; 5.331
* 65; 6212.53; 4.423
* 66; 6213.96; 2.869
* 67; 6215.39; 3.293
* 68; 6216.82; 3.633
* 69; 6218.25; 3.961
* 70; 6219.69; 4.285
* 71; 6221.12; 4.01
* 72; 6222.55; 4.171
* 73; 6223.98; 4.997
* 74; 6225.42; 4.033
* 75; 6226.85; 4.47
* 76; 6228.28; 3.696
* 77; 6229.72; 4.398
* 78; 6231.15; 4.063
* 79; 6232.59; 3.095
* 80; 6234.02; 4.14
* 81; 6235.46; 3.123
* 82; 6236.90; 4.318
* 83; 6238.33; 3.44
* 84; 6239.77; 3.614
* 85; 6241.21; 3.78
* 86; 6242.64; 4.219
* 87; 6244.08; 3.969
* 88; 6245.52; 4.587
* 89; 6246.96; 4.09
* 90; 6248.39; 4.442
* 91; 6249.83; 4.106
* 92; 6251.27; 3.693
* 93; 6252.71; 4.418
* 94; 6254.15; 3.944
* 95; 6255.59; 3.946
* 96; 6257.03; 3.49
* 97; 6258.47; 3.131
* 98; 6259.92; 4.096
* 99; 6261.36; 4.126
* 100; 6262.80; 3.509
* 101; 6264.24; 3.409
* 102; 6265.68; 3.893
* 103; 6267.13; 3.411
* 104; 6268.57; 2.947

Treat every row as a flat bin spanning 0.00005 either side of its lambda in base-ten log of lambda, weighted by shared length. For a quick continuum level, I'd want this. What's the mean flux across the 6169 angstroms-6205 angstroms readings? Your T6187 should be 3.99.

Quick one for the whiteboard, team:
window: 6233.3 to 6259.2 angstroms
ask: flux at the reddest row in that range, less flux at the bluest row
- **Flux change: -1.0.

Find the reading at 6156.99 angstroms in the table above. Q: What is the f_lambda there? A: 4.232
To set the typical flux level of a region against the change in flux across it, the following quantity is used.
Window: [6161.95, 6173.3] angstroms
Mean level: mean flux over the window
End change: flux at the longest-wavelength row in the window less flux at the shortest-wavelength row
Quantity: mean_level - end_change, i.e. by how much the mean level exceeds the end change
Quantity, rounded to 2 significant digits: 4.0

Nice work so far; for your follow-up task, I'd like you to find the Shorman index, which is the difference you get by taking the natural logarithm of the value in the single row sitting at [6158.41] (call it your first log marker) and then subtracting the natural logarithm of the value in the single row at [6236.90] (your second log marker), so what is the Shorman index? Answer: -0.06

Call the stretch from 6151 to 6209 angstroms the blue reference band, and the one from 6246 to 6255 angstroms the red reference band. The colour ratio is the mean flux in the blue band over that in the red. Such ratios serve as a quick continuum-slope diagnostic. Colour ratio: 0.97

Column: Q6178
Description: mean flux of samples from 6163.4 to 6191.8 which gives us 3.97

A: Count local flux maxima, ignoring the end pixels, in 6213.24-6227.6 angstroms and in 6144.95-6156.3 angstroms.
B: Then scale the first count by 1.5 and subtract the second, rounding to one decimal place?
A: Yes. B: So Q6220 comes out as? 1.0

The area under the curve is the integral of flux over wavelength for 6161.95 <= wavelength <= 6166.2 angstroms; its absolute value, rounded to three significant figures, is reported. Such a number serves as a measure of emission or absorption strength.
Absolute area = 18.4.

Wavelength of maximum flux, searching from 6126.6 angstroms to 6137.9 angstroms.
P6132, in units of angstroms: 6137.17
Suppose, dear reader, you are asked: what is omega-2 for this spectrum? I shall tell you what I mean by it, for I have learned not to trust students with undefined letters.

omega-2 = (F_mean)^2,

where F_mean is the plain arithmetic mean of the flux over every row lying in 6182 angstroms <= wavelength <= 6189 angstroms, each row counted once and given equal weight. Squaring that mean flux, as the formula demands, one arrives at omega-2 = 11.9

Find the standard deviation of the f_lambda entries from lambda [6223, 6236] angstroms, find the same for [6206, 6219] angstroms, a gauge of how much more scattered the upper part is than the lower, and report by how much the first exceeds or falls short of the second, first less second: -0.11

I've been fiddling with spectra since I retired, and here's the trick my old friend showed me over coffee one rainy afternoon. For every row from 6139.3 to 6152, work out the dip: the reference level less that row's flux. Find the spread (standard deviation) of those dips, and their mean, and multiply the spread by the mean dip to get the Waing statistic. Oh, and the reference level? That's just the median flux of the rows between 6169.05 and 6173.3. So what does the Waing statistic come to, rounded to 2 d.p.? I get 0.02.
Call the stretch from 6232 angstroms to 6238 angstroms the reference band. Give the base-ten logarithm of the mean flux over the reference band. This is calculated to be 0.56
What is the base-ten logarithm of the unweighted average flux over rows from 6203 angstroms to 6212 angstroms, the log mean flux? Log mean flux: 0.605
